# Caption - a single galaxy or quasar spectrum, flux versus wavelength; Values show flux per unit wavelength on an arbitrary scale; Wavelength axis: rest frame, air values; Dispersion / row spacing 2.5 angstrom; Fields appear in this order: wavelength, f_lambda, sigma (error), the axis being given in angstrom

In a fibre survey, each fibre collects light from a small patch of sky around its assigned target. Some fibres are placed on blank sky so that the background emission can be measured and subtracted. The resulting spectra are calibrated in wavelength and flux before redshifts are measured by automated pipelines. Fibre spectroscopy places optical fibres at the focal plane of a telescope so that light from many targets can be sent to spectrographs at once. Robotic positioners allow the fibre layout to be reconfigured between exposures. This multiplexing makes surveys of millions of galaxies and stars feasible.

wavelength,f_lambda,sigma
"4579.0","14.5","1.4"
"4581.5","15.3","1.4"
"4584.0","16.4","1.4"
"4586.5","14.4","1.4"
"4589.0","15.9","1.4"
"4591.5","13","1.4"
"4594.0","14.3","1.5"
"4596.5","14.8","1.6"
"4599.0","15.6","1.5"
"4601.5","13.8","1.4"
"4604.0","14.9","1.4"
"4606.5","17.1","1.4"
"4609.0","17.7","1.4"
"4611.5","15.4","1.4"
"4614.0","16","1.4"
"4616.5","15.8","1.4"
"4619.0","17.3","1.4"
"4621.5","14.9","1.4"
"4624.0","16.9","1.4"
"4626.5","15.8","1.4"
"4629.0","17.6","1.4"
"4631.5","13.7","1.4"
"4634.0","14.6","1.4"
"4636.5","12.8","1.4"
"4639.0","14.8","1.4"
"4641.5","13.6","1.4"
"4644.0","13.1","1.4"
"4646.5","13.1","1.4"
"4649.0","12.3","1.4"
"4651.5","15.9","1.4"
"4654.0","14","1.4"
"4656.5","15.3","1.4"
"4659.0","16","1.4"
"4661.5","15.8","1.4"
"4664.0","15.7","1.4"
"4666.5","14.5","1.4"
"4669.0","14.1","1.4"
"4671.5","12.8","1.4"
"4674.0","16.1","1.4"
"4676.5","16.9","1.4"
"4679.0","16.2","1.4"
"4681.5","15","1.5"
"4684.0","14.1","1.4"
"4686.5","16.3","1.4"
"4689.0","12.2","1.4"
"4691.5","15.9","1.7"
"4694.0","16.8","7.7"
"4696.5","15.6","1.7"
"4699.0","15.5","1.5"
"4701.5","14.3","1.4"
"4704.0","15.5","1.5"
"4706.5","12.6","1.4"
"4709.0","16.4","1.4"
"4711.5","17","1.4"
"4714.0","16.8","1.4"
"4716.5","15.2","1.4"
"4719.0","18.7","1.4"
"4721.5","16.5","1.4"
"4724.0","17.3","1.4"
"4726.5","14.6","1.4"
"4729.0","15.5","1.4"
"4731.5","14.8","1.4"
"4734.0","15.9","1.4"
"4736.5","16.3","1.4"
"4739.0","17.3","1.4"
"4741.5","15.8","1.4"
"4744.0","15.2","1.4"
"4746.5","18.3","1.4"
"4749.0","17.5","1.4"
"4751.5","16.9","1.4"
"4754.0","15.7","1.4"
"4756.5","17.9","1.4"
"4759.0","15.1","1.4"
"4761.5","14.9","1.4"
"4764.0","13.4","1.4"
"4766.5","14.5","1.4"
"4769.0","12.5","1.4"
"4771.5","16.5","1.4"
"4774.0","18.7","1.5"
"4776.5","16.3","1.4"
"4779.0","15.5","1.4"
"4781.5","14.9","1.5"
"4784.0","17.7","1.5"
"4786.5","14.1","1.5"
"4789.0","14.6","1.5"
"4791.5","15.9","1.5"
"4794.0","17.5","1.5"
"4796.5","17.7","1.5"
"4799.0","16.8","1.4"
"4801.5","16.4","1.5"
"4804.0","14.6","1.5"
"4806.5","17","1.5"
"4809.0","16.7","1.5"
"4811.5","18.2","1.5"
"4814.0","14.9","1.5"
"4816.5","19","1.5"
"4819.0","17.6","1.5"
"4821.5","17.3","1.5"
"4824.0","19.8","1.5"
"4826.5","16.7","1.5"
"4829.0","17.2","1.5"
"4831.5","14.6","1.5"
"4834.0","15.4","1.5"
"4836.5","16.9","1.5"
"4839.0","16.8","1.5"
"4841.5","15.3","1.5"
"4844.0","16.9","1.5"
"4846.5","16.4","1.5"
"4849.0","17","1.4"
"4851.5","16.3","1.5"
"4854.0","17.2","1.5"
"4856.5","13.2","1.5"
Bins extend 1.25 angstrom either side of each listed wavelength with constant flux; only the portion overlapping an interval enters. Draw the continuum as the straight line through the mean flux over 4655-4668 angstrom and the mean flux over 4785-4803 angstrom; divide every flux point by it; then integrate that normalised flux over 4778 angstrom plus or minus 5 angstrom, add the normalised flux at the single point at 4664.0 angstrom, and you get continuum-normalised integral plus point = 11.2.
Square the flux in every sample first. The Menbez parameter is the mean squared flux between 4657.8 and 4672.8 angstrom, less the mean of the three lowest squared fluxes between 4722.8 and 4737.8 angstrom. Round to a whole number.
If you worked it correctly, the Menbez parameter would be -3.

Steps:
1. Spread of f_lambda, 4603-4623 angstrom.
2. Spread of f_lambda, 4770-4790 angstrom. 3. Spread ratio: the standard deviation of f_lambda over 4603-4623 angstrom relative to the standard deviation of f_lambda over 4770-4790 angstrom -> 0.69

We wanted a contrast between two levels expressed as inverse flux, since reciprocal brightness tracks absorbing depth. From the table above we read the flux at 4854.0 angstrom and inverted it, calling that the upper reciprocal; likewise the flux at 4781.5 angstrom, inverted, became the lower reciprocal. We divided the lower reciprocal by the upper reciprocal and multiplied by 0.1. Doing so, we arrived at 0.115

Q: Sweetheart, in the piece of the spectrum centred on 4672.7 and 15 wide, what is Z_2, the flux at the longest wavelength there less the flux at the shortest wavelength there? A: 1.7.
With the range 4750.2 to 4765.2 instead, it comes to -3.5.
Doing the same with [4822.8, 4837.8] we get -2.9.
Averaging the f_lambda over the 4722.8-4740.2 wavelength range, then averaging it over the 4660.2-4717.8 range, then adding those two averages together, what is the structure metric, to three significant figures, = 31.2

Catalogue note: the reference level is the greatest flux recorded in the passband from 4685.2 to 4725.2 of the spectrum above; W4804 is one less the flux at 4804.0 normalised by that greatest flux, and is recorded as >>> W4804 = 0.219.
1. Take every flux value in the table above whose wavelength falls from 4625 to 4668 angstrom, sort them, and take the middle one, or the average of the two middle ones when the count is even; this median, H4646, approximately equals 14.6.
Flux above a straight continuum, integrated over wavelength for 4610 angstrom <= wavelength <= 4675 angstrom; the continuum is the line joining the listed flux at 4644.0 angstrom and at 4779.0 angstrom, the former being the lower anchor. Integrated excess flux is 120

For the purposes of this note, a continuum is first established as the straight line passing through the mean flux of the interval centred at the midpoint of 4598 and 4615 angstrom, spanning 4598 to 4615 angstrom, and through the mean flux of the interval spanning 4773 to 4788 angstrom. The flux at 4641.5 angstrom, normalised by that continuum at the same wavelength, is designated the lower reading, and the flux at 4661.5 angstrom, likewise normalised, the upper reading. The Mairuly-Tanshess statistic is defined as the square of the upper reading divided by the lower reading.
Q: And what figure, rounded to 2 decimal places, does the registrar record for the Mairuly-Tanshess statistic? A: 1.15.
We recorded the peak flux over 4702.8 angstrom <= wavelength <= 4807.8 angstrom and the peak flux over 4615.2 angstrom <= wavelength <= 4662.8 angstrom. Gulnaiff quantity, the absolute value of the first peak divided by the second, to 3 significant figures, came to 1.06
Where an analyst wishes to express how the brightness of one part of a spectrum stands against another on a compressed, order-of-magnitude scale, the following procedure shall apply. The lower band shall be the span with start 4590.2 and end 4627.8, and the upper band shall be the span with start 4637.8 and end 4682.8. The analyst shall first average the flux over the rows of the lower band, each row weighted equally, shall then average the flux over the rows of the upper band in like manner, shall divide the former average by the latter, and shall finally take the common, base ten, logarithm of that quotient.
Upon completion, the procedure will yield 0.024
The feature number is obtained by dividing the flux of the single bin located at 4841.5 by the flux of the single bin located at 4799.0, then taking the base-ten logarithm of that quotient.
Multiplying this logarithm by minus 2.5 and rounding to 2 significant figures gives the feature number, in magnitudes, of 0.10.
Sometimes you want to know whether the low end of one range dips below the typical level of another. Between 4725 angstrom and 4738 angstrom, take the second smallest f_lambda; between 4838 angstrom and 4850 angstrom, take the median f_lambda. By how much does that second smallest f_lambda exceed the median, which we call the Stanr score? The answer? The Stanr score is -2.0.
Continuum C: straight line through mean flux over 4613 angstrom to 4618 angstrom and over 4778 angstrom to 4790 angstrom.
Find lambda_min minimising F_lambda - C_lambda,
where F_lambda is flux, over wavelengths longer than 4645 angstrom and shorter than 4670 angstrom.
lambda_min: 4649.0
